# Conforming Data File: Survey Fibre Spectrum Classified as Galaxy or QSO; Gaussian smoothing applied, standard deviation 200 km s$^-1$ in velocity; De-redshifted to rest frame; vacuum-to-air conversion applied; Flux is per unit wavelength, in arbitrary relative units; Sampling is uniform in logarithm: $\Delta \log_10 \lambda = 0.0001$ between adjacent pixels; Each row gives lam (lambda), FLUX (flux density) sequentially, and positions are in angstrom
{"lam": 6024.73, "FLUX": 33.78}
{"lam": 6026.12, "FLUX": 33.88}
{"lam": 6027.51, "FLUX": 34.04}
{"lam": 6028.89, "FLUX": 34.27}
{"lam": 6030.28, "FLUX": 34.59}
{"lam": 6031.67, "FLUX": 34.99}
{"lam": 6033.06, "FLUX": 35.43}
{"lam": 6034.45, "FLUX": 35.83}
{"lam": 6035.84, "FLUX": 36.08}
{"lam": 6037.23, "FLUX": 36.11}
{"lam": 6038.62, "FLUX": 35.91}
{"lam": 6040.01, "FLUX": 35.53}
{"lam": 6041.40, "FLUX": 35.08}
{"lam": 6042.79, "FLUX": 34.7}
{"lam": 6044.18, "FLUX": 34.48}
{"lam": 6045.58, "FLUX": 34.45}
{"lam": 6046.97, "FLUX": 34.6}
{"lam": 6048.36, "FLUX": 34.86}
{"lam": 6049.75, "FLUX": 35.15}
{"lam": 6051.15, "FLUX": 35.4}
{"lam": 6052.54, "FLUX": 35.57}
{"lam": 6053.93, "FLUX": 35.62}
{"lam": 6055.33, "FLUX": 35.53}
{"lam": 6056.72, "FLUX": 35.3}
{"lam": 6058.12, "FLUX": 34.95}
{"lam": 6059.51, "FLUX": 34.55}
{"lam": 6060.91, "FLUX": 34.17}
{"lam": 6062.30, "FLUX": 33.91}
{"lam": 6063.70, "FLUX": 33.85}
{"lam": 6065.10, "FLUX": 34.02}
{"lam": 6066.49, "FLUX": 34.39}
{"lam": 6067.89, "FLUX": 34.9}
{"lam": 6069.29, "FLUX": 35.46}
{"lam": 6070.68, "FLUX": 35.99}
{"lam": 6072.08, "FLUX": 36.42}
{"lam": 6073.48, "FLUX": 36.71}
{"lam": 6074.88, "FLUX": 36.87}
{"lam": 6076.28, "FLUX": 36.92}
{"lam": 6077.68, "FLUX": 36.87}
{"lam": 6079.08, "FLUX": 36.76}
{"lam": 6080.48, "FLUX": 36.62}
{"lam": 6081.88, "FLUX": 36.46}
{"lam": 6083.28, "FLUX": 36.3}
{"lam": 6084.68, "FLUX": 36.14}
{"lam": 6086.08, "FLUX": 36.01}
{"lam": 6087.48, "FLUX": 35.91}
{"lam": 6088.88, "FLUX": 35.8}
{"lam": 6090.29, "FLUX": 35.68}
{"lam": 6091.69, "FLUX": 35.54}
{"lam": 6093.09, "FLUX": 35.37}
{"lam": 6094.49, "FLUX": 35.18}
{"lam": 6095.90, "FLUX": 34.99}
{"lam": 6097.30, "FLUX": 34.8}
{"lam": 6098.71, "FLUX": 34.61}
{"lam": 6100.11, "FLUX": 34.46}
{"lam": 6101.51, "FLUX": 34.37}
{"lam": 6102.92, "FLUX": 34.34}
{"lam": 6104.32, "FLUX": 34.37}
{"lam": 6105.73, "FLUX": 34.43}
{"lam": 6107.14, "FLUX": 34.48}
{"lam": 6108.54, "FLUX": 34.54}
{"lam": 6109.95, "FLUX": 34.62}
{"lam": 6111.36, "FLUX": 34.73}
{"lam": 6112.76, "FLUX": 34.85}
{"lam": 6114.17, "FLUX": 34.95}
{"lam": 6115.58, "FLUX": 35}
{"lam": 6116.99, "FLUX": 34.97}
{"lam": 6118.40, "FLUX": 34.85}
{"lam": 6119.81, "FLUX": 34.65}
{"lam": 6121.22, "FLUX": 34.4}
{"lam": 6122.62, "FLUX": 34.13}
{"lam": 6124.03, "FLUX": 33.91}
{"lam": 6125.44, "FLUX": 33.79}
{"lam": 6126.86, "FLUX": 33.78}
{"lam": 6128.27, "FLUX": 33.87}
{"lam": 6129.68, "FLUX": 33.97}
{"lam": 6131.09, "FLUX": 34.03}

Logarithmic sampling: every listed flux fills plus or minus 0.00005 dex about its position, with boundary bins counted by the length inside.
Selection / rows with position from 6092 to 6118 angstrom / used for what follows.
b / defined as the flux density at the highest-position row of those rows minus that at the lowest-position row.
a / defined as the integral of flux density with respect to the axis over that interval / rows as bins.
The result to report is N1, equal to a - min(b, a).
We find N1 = 904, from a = 903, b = -0.4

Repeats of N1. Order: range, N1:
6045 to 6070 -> 870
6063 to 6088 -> 896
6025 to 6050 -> 873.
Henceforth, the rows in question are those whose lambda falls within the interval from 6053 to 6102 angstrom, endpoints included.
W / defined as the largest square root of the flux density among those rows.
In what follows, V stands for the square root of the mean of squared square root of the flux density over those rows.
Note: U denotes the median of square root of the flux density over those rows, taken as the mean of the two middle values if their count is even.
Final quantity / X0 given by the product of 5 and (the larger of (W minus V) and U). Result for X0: 29.8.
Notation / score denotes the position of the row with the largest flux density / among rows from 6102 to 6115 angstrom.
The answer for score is 6114.17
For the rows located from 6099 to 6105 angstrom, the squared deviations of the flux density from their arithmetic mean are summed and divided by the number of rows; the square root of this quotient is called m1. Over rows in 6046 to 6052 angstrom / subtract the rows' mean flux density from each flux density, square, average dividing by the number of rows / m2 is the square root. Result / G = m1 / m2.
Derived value 0.1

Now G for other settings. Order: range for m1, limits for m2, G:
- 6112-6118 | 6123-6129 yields 1.0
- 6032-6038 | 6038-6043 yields 0.6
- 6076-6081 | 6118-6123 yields 0.4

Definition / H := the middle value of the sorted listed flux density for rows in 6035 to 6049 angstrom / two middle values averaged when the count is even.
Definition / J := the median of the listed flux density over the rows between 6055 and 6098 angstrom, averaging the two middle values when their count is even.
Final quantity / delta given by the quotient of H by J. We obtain 0.98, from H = 35.0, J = 35.5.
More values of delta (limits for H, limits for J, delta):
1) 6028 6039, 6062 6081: 0.98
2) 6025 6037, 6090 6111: 1.01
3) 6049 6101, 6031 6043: 1.00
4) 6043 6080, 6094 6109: 1.02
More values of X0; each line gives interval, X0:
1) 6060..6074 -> 29.4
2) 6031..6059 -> 29.7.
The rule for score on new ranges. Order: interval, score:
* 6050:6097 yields 6076.28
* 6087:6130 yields 6087.48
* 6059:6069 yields 6067.89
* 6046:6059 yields 6053.93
